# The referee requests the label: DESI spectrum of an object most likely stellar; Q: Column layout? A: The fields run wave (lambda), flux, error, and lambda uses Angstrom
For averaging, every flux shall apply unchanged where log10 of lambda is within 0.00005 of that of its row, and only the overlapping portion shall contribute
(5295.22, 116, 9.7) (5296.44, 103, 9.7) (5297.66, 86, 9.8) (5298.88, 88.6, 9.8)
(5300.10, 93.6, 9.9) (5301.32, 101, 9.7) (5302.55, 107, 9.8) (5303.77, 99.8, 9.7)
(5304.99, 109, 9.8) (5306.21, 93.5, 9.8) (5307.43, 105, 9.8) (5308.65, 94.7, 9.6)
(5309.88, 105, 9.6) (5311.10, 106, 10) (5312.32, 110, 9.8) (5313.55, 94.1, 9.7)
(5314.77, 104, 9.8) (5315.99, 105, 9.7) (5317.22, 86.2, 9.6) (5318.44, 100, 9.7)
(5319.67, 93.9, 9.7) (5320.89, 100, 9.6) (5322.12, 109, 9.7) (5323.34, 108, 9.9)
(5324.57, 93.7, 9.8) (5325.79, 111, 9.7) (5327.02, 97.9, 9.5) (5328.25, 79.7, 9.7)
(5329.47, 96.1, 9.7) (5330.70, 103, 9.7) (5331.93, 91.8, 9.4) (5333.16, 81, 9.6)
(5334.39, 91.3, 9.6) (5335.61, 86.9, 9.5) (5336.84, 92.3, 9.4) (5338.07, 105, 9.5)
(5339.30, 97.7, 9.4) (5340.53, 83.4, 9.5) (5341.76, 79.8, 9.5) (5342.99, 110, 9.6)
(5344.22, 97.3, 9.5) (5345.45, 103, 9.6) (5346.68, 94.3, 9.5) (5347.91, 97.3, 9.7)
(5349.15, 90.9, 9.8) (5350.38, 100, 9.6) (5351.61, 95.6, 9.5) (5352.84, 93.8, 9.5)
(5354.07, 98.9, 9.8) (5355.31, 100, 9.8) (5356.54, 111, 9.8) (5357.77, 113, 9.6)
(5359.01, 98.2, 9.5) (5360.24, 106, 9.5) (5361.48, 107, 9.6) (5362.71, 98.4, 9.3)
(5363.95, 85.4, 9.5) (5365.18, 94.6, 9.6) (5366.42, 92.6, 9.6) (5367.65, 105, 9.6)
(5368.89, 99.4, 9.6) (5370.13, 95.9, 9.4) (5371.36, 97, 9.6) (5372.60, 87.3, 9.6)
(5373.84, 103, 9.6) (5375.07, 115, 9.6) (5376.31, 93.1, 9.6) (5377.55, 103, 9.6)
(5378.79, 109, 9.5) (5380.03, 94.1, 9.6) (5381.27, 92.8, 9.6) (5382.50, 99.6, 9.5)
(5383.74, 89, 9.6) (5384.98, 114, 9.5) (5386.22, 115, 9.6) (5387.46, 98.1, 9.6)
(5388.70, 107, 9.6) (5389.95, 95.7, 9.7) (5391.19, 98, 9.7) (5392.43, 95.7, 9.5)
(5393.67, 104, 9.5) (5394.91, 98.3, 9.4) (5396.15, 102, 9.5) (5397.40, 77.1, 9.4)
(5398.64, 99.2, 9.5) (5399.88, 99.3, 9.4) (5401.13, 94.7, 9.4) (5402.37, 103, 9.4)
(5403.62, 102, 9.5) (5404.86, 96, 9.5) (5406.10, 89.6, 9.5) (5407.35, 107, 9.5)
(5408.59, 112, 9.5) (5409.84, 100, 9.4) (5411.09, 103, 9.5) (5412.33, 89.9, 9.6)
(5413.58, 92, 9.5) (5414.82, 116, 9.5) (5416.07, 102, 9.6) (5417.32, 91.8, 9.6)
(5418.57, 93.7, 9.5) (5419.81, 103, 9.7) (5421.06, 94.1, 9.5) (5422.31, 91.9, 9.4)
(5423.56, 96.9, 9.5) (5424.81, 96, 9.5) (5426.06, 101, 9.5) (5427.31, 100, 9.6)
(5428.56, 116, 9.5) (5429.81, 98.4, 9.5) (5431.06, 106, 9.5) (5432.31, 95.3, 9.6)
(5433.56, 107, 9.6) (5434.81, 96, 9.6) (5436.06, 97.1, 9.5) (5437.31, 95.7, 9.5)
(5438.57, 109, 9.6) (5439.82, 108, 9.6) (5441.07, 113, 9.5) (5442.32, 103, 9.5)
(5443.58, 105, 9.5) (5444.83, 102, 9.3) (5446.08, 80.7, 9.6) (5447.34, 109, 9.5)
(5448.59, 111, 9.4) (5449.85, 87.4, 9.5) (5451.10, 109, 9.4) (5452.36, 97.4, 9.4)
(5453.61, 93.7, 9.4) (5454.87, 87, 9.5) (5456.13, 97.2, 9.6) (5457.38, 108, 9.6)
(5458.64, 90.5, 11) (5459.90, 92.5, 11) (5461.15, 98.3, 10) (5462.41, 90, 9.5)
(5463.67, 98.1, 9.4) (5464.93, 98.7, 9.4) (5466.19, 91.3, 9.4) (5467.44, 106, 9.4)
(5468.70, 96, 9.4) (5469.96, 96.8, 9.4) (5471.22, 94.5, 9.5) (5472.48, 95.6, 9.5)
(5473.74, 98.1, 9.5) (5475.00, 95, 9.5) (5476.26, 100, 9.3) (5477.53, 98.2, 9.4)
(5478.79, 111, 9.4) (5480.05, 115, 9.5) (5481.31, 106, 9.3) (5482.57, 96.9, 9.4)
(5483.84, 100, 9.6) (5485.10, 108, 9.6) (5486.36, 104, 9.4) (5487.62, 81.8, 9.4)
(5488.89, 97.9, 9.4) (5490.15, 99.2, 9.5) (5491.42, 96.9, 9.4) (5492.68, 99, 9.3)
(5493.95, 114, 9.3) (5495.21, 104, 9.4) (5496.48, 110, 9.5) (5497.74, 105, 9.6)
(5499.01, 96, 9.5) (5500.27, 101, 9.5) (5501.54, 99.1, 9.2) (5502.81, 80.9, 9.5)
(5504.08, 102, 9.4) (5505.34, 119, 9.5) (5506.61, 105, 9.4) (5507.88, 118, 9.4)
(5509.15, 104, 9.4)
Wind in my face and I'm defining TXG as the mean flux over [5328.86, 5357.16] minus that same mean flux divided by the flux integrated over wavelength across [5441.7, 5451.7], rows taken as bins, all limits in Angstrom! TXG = 96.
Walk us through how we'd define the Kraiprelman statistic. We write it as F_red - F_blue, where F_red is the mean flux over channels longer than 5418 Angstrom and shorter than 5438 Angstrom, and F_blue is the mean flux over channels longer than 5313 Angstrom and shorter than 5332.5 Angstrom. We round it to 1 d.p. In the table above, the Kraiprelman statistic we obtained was 0.9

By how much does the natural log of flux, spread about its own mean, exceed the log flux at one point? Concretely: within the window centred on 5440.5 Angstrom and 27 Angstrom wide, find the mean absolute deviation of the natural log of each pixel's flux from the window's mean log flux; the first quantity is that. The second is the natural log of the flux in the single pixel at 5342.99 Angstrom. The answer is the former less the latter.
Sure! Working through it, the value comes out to -4.63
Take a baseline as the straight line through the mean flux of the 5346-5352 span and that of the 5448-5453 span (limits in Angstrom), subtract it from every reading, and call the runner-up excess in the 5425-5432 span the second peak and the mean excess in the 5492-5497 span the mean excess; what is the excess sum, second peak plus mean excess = 9.0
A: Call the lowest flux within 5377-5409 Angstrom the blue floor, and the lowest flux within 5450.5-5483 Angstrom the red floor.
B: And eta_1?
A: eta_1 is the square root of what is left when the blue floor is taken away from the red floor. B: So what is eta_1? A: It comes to 3.1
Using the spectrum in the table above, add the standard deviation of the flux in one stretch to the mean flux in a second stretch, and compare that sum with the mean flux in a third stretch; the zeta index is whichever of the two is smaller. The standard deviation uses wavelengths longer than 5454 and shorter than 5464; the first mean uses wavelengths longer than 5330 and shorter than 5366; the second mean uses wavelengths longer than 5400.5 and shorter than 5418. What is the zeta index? 99.9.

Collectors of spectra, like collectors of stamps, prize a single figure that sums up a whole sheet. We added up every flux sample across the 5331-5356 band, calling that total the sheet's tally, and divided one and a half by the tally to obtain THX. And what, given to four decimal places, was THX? 0.0008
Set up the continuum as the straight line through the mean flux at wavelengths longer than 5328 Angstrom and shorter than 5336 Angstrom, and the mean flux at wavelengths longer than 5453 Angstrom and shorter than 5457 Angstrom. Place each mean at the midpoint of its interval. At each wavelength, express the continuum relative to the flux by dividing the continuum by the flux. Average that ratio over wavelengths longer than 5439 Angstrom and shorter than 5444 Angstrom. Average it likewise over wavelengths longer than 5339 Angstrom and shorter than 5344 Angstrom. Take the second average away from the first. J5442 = -0.13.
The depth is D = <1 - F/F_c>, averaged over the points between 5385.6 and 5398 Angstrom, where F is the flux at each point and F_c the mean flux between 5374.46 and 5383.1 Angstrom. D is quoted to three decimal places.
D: 0.018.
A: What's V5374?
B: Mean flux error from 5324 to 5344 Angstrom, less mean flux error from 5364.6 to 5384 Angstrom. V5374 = -0.01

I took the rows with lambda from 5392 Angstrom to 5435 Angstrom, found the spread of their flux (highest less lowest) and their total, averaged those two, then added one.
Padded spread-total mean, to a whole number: 1755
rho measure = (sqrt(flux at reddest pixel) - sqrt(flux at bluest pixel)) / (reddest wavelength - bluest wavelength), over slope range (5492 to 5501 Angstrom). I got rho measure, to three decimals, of 0.013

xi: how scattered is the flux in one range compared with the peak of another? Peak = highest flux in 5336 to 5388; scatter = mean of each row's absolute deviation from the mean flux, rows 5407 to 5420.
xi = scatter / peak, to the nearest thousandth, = 0.059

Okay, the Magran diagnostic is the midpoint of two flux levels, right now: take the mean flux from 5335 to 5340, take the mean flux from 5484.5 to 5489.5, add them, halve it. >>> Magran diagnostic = 97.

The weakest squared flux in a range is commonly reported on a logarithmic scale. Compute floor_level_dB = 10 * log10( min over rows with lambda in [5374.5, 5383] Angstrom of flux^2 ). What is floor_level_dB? 39.4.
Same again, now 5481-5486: 39.7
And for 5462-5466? 39.1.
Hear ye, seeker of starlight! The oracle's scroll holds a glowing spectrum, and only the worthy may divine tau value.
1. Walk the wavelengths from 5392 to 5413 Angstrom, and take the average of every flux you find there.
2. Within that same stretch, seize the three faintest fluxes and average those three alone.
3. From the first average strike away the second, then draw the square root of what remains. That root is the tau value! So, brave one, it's 3.6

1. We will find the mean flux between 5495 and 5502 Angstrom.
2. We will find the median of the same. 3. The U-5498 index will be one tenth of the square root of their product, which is 10.3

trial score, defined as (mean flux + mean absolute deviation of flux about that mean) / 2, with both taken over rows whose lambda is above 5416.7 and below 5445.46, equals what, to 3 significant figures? 53.2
